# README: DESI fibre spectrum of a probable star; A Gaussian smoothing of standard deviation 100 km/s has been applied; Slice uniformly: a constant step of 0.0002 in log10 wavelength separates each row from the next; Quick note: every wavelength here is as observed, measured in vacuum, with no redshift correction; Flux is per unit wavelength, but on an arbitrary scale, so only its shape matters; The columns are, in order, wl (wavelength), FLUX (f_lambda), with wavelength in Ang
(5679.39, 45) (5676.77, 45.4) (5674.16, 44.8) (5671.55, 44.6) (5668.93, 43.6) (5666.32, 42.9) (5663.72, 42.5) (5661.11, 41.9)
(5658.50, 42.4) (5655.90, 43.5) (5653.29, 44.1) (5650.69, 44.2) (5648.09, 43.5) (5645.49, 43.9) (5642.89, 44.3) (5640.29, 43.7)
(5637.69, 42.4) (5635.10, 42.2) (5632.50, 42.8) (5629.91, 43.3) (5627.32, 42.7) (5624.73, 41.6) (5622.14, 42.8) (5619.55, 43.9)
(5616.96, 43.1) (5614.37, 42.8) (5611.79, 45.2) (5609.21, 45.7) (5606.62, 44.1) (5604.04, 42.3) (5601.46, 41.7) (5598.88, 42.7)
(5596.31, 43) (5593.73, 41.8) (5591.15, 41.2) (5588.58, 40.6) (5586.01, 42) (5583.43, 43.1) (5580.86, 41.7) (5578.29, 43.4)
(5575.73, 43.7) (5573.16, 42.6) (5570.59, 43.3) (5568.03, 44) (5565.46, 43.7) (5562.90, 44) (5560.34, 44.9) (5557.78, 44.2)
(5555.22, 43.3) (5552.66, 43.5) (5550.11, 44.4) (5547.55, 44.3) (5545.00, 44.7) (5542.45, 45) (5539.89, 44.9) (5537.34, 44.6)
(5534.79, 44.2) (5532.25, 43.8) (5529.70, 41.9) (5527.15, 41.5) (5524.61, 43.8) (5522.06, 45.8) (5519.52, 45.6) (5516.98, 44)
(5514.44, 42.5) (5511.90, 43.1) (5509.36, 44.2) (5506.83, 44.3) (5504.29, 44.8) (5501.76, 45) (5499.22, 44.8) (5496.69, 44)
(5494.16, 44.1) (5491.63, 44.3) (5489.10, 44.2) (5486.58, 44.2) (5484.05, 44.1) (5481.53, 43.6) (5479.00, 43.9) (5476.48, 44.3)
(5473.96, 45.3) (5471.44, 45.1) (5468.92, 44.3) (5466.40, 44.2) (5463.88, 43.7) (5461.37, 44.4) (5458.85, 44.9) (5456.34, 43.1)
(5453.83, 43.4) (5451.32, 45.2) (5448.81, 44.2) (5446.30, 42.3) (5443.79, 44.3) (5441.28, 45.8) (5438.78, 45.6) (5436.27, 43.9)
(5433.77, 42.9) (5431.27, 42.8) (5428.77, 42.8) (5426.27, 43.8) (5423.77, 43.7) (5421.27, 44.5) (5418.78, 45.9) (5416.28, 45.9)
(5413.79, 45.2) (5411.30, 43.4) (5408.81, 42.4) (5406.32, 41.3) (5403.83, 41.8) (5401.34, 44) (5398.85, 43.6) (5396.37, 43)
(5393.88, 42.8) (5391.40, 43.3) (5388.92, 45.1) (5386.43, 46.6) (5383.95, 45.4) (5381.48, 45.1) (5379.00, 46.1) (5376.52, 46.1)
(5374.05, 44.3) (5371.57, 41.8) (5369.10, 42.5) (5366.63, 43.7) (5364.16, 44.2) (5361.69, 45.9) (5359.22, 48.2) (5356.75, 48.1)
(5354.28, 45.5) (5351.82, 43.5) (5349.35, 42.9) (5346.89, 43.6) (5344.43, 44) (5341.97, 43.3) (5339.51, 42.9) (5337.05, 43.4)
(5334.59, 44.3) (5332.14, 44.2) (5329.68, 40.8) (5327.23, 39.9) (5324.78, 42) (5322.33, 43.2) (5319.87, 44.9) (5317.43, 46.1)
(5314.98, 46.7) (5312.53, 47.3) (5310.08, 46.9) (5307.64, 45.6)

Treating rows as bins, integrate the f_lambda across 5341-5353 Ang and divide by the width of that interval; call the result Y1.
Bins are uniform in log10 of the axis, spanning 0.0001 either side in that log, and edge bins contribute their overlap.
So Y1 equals 43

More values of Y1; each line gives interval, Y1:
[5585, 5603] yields 42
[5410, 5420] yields 45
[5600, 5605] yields 42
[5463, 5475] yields 45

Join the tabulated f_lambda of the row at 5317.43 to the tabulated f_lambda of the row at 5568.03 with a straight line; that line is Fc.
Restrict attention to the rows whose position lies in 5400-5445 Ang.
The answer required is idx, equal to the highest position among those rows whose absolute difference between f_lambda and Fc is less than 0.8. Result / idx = 5443.79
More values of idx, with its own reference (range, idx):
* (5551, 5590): 5583.43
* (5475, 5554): 5552.66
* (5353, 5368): 5361.69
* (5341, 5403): 5388.92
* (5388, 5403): 5388.92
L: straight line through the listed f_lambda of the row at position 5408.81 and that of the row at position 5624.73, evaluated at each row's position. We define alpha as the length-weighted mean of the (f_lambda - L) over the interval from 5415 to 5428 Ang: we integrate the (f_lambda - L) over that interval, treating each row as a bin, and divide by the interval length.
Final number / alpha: 2.34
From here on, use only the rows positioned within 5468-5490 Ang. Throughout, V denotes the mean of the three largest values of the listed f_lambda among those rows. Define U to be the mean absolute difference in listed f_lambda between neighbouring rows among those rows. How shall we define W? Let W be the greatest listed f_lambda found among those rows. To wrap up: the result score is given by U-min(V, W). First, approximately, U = 0.4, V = 44.9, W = 45.3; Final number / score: -44.5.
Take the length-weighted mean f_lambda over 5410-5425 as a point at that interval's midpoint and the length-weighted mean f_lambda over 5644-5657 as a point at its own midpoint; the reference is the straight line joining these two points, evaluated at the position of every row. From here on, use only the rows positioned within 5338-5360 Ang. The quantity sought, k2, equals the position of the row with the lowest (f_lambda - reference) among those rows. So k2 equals 5339.51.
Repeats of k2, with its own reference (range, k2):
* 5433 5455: 5446.30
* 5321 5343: 5327.23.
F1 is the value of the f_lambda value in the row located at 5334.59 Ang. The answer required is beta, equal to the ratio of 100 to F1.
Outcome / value 2.26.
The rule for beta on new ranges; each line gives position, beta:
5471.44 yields 2.22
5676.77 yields 2.20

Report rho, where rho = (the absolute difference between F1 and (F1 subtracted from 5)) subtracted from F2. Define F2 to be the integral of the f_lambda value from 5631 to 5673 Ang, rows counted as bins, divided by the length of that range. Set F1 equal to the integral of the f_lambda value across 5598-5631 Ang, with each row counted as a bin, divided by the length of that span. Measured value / -38.2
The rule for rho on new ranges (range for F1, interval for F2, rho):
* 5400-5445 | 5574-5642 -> -39.9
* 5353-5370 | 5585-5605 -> -44.1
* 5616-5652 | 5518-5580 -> -37.4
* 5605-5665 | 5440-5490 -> -37.4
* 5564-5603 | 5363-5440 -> -36.2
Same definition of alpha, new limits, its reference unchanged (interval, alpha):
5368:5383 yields 1.83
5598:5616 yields 1.85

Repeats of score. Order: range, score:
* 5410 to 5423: -44.7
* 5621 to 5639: -42.3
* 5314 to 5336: -44.5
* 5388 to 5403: -43.5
